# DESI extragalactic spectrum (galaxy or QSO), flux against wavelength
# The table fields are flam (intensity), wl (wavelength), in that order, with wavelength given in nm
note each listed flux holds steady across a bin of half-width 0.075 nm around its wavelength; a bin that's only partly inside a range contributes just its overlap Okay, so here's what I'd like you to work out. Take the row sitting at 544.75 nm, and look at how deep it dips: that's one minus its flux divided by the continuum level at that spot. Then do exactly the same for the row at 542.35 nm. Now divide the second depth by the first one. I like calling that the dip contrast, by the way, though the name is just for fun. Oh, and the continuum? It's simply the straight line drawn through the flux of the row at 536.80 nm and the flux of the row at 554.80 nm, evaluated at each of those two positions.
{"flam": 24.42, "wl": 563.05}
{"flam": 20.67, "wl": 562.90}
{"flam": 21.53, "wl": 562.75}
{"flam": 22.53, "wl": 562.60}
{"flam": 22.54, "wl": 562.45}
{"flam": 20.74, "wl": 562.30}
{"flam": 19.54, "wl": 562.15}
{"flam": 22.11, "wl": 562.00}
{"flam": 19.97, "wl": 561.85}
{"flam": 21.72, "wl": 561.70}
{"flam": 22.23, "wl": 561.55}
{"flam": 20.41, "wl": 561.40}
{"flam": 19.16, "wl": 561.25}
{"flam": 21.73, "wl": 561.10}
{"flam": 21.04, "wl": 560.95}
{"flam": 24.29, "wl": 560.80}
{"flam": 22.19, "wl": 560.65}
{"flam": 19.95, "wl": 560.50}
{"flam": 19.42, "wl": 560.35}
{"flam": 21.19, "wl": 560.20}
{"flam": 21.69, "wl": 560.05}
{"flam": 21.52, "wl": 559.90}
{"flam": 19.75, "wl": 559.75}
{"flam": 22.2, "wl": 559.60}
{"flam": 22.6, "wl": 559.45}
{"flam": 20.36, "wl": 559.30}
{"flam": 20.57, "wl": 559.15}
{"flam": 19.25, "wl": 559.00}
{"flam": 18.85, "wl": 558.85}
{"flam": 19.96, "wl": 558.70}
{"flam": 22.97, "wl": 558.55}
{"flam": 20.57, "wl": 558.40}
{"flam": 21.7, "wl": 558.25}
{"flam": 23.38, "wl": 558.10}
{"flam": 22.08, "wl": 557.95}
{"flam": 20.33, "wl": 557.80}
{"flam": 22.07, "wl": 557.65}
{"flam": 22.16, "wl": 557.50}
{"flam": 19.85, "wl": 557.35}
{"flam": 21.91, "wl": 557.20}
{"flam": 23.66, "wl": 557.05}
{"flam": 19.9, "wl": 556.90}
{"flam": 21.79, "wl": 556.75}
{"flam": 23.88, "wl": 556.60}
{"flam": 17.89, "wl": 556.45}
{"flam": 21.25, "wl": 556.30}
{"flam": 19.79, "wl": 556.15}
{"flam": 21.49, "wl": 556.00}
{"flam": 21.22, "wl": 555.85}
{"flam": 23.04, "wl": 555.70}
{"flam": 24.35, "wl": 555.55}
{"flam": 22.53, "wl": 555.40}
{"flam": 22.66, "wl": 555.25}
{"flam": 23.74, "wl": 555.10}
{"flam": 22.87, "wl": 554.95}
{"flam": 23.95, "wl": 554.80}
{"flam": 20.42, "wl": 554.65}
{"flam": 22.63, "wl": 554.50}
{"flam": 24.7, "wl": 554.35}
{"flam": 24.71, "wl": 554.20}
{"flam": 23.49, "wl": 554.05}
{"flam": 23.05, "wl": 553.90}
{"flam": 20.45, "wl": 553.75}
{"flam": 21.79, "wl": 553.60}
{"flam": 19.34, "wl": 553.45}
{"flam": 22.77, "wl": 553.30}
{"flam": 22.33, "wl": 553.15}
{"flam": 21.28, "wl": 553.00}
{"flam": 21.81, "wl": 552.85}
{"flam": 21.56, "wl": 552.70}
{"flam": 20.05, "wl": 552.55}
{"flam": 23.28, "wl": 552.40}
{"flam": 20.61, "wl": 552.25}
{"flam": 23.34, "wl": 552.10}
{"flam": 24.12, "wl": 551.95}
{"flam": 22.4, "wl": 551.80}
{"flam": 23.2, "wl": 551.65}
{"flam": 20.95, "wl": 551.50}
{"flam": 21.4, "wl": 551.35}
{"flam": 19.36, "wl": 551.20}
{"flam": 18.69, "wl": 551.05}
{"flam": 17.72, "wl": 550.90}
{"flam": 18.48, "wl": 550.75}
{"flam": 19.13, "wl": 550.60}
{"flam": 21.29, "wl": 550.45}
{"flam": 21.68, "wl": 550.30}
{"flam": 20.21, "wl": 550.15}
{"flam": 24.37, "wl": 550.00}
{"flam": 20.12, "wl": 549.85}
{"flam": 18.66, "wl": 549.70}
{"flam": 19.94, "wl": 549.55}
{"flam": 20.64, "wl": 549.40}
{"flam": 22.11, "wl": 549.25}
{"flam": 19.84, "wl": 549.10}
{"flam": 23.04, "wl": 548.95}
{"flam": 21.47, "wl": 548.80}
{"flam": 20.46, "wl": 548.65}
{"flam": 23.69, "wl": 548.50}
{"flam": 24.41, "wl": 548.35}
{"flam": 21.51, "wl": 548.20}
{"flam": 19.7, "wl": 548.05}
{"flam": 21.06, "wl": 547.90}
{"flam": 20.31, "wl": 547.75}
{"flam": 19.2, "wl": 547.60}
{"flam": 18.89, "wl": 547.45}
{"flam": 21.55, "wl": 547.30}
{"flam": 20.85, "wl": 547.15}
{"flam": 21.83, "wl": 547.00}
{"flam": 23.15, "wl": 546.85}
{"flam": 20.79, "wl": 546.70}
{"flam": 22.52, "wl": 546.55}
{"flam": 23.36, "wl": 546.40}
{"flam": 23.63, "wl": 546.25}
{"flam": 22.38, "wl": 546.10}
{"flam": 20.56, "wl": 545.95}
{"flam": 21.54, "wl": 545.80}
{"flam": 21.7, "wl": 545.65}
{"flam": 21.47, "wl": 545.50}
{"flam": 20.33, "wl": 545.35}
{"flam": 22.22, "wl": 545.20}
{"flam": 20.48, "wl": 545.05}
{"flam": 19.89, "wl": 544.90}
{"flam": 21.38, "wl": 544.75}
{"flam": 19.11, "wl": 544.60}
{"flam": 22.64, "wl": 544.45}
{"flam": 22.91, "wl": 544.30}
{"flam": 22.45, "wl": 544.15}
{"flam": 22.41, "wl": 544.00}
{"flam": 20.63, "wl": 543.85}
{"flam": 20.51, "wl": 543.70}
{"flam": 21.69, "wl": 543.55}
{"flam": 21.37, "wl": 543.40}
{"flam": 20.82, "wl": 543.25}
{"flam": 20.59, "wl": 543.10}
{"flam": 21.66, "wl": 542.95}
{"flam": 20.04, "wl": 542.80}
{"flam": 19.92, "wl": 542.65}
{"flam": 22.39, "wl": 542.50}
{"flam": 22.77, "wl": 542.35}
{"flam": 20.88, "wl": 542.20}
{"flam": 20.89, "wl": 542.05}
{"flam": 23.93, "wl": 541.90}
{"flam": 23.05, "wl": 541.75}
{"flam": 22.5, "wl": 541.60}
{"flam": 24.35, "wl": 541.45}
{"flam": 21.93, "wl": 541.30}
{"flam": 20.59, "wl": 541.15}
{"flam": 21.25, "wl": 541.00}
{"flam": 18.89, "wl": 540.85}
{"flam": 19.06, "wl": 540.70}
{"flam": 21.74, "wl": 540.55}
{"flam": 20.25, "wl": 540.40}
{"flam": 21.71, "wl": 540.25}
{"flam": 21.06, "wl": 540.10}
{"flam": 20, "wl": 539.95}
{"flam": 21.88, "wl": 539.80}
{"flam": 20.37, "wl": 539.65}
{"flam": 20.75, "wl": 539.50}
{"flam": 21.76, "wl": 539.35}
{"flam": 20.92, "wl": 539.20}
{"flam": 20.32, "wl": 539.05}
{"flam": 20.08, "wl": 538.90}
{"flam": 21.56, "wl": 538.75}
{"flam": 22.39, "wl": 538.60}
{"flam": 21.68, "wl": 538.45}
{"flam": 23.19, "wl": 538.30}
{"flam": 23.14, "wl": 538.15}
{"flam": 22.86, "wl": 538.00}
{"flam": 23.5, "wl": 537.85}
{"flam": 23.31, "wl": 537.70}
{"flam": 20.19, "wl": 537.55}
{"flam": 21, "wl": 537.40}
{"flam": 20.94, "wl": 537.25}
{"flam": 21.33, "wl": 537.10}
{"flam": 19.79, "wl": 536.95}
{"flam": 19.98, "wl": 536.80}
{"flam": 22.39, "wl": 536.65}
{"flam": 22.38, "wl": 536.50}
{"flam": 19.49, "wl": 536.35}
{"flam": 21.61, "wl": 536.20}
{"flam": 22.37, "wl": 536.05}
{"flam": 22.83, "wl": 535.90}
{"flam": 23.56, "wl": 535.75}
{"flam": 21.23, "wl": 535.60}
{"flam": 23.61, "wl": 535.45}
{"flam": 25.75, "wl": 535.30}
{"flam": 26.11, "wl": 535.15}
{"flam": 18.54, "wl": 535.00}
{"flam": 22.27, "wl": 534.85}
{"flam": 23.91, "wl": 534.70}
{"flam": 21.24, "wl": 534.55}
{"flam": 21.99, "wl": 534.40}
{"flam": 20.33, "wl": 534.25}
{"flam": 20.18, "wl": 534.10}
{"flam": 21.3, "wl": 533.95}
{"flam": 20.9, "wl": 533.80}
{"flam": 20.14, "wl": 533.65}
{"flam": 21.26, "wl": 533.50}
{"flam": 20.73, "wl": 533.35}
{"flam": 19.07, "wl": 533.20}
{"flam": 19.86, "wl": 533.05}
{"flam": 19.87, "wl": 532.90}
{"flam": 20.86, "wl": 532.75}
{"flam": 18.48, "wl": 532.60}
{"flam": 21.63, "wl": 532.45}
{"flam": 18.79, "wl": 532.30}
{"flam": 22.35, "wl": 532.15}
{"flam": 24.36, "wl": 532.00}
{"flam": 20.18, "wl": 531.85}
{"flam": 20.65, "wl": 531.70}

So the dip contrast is -4.5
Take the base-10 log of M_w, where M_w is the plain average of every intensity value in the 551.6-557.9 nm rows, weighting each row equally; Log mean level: 1.34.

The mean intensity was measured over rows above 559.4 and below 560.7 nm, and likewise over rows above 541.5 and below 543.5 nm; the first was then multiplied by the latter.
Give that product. 457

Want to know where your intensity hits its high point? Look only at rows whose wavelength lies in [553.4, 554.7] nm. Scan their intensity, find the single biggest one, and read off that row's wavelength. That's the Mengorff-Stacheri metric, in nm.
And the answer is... 554.20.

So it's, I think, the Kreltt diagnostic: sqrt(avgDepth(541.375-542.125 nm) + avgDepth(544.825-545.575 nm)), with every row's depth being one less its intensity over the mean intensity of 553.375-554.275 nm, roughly 0.14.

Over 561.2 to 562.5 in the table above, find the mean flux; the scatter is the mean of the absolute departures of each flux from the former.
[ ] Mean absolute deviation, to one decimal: 1.1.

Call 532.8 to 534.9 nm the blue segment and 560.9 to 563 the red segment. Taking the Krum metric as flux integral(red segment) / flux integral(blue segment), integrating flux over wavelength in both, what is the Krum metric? 1.01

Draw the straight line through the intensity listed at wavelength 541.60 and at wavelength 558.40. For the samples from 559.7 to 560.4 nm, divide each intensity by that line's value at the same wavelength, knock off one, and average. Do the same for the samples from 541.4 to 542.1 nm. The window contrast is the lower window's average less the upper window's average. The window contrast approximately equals 0.00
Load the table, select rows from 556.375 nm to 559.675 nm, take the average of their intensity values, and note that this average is 21.3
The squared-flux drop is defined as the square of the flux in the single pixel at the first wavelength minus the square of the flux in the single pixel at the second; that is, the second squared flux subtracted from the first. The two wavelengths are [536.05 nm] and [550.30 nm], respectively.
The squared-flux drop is 30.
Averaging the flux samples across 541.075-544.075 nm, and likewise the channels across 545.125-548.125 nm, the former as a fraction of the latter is 1.01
